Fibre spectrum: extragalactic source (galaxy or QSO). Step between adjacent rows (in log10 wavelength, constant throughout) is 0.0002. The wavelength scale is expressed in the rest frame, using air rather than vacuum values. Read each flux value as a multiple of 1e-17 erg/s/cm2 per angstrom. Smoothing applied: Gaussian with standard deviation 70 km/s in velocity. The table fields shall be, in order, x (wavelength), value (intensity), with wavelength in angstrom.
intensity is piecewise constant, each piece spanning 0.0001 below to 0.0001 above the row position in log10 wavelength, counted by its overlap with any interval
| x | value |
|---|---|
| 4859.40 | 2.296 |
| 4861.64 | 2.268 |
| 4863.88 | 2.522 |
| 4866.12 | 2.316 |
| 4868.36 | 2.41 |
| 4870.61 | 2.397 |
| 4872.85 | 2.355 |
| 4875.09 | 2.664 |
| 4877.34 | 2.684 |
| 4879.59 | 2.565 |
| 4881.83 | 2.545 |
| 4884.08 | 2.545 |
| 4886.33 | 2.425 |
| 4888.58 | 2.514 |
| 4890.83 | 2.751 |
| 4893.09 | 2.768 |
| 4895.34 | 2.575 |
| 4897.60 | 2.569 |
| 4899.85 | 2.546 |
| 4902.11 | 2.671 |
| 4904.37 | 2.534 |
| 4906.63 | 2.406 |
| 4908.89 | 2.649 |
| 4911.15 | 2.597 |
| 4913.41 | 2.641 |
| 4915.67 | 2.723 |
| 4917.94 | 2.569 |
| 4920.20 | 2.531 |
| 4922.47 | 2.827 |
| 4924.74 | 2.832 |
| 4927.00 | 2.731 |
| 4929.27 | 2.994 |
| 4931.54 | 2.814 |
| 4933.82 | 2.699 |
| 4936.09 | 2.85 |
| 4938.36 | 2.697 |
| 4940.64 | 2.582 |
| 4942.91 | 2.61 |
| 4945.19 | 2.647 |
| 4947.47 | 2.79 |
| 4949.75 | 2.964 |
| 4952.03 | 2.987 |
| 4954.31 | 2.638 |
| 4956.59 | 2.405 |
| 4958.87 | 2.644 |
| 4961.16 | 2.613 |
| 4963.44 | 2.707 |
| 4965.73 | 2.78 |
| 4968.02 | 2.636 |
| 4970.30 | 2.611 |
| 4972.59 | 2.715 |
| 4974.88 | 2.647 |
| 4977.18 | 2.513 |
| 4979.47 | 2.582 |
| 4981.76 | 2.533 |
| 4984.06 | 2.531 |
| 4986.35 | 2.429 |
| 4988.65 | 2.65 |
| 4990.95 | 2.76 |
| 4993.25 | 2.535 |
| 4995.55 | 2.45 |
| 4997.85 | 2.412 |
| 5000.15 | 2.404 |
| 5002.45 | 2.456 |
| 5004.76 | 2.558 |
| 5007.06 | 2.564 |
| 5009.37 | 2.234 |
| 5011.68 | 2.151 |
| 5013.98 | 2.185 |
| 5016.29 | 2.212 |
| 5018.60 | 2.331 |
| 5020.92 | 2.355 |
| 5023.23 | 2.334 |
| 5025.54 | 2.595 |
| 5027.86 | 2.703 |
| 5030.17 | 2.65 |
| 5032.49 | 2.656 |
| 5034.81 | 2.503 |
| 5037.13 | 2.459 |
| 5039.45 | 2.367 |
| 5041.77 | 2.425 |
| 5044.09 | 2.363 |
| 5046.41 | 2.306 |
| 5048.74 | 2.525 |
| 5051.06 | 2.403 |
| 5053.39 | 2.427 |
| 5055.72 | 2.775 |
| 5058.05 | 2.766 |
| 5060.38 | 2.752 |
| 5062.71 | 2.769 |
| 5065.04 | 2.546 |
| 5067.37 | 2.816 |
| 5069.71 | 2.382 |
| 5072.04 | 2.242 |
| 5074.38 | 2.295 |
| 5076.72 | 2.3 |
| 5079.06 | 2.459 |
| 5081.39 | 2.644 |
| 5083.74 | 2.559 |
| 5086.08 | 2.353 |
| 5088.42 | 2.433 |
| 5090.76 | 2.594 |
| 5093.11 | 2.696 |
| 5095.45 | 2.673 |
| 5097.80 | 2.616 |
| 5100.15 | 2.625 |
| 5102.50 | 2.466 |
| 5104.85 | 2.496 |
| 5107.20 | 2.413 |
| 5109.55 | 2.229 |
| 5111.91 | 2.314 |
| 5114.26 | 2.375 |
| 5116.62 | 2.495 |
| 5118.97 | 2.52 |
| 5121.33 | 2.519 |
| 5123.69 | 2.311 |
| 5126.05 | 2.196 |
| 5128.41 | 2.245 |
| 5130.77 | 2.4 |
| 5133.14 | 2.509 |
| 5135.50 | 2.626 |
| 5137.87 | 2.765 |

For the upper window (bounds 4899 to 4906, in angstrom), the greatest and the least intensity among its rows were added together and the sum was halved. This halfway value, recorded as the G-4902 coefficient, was 2.60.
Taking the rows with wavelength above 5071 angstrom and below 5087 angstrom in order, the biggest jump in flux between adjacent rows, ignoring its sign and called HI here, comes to 0.21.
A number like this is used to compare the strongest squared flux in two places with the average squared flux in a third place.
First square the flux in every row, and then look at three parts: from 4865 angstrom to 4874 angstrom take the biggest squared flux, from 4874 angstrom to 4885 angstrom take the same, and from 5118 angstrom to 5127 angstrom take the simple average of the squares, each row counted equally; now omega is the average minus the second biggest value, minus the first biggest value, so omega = -7.3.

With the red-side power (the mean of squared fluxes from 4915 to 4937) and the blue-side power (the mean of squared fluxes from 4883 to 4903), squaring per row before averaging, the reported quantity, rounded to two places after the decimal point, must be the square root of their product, 7.17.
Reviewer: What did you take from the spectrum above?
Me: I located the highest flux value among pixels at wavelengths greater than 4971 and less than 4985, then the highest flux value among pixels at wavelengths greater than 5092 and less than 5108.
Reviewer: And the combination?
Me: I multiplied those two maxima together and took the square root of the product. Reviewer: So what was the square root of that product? 2.71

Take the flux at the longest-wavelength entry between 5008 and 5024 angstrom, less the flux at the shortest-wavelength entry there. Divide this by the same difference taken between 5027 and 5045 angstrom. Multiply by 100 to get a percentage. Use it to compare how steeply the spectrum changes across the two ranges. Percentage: -29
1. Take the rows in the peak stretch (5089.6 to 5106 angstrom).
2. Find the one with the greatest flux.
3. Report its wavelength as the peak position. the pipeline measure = 5093.11 angstrom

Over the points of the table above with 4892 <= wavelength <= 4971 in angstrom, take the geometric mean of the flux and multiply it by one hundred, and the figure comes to 268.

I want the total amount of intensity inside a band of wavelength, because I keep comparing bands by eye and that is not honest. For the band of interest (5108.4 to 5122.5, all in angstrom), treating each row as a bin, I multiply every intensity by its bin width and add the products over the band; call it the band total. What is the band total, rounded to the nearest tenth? 34.0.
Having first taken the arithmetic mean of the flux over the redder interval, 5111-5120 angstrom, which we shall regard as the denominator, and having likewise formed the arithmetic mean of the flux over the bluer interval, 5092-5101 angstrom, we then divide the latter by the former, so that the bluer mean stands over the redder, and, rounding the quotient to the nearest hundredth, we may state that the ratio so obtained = 1.09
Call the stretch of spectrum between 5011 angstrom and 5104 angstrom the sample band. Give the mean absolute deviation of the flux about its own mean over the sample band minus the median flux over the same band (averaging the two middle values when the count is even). -2.31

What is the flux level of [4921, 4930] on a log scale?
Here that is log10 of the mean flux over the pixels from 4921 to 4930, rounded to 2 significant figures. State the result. 0.45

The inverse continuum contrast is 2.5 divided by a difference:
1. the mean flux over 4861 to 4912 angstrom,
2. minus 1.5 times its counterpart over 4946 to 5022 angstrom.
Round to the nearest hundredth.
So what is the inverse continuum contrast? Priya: -1.95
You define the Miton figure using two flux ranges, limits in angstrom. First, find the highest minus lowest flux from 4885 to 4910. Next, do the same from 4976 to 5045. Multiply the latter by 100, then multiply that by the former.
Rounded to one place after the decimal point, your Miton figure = 22.0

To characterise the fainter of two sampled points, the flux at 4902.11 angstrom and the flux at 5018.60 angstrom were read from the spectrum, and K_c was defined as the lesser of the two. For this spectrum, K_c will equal 2.33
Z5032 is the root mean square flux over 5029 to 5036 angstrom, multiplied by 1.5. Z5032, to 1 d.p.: 3.9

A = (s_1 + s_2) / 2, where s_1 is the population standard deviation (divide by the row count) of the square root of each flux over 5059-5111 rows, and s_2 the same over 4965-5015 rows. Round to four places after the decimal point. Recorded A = 0.0531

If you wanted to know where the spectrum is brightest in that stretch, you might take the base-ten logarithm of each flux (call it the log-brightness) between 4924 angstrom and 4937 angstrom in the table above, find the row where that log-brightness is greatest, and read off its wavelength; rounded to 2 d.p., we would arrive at 4929.27 angstrom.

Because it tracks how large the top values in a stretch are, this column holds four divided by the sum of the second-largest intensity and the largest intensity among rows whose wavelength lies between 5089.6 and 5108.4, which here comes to 0.75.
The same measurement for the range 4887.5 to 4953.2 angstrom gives 0.67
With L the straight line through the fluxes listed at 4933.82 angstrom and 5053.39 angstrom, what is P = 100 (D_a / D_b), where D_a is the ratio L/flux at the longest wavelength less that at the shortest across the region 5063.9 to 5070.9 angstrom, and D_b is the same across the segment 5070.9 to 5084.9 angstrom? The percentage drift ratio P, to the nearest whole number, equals -43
